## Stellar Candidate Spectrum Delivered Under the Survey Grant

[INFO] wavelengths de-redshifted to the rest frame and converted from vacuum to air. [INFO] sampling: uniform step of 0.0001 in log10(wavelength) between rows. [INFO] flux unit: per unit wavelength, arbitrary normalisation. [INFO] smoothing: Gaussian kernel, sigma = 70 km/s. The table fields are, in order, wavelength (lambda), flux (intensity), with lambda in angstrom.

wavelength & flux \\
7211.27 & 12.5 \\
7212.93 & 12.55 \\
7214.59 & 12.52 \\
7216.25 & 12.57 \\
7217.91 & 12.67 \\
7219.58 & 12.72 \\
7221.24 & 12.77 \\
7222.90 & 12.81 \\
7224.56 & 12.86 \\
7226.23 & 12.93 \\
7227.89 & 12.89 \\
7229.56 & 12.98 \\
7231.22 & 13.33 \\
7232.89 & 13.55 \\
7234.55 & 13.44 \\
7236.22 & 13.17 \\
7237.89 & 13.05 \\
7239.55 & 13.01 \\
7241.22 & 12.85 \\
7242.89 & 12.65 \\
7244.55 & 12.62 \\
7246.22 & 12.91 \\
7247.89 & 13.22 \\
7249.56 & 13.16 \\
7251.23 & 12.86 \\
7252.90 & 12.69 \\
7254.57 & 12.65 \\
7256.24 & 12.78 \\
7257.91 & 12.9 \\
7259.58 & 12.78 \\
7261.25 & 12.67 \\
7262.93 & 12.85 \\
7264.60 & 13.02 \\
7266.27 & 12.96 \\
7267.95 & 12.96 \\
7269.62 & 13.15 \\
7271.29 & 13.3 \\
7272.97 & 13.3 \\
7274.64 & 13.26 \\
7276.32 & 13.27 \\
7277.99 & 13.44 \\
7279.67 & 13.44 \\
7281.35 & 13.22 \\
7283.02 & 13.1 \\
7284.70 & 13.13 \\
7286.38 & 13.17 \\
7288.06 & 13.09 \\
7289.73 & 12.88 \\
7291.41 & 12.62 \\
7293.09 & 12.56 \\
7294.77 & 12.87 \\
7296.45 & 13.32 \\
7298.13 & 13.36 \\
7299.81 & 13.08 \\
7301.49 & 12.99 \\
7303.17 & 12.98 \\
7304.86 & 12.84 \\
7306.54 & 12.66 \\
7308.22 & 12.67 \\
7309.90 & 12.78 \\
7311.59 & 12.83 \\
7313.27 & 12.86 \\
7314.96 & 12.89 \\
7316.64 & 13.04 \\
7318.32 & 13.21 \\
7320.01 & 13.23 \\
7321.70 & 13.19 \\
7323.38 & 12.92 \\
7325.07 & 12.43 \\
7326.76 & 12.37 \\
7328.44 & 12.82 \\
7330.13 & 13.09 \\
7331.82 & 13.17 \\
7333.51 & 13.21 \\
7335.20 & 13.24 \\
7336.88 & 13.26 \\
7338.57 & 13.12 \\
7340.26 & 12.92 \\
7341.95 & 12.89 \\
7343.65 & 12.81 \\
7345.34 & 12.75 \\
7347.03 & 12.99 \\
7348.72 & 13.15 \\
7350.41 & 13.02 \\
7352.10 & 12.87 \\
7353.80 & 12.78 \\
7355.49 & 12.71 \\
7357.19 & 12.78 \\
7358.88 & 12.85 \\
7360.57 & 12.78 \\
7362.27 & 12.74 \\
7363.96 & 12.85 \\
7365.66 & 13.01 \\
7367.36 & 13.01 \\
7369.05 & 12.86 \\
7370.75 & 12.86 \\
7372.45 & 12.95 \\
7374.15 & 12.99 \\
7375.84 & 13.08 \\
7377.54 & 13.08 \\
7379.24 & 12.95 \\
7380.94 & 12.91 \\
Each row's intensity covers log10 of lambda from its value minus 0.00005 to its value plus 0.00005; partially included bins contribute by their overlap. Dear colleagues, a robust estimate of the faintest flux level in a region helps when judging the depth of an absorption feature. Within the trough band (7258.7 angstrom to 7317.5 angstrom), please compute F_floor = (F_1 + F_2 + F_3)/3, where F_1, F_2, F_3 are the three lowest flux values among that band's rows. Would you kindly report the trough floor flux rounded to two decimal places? 12.61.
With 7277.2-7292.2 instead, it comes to 12.86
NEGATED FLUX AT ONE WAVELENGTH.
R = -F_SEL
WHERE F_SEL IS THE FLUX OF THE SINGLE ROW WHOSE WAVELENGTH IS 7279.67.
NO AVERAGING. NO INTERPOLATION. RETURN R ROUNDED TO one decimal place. -13.4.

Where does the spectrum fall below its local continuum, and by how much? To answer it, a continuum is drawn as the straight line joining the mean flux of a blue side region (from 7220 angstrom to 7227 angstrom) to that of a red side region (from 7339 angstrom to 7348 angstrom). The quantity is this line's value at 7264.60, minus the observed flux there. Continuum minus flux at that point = -0.2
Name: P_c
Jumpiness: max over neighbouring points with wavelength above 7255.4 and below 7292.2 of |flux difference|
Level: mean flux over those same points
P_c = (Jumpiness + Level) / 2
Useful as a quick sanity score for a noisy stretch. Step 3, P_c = 6.66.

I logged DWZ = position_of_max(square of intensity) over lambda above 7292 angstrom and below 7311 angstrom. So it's 7298.13 angstrom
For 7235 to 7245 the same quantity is 7236.22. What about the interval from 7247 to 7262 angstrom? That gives 7247.89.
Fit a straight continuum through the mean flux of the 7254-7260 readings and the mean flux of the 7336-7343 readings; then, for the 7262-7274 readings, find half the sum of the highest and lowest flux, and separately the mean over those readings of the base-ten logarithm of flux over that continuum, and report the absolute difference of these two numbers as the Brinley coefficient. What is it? 13.07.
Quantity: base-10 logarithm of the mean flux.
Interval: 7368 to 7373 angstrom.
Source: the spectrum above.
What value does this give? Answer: 1.11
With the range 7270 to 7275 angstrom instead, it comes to 1.12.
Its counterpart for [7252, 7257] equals 1.10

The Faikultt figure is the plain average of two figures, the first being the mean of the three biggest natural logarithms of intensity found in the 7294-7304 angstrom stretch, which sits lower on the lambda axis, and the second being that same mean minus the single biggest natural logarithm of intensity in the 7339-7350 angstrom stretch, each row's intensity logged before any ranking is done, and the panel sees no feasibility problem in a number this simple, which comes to 1.30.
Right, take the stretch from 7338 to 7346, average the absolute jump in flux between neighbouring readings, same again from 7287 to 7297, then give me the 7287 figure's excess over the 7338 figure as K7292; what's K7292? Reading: 0.17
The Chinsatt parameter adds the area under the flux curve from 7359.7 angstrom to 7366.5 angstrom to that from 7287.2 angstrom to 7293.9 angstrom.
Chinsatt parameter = 173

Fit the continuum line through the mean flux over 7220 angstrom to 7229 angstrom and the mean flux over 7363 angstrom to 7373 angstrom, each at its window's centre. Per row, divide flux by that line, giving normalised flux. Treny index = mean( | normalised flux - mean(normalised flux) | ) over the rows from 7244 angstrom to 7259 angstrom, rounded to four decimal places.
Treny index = 0.0126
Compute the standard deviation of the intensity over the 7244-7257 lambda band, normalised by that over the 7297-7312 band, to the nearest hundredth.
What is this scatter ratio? 1.02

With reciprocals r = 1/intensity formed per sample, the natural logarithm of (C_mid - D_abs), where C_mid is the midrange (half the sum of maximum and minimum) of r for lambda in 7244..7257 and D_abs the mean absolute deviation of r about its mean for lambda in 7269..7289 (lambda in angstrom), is -2.57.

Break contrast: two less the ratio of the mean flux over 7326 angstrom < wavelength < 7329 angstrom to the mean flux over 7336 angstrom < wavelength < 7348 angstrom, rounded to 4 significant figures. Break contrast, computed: 1.028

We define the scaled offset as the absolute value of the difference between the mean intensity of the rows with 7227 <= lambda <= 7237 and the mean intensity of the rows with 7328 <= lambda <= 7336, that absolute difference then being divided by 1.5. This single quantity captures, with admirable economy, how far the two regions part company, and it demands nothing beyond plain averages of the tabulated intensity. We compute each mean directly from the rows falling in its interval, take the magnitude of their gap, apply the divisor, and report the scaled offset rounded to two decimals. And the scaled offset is 0.08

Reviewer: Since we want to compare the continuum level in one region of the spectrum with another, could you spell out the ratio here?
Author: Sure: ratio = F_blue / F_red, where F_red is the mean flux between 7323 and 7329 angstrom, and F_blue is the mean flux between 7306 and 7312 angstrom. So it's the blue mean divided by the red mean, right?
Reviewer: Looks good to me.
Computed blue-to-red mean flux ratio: 1.01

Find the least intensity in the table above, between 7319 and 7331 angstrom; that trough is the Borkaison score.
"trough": 12.37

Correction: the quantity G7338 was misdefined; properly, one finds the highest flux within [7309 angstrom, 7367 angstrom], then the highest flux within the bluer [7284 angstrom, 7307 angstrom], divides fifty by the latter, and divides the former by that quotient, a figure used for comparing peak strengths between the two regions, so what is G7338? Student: 3.54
